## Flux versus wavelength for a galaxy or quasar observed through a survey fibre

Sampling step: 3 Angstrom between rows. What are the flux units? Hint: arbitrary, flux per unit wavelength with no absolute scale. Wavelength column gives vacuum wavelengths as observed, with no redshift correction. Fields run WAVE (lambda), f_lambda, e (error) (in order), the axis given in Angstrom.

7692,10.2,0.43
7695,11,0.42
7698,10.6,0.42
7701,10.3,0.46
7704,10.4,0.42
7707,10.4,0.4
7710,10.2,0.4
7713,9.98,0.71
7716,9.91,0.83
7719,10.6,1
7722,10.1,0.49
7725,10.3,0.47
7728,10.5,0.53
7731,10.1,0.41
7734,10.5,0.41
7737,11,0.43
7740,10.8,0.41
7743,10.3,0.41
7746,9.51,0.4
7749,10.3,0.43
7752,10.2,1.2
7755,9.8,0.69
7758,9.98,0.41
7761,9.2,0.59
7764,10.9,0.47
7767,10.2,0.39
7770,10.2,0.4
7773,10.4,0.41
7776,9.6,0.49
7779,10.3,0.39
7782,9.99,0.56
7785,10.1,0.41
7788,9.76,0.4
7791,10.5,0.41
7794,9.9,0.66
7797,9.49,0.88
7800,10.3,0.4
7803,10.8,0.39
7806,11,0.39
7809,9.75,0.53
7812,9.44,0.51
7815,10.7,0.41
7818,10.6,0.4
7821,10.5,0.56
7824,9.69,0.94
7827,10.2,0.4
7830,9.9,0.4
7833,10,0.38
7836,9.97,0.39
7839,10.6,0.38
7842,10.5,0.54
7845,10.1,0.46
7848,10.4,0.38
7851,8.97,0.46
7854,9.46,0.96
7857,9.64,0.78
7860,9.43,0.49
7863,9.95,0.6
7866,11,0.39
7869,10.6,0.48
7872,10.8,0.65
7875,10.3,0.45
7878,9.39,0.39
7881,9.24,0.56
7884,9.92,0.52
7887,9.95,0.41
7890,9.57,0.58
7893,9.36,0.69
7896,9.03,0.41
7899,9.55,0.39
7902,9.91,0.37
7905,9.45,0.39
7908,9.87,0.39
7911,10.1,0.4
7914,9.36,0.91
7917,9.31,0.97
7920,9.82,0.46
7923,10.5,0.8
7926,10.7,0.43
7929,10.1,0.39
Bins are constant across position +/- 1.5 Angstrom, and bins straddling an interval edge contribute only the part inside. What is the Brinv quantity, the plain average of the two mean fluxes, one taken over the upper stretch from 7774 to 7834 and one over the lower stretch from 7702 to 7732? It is 10.2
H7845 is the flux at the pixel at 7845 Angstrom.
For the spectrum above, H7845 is 10.1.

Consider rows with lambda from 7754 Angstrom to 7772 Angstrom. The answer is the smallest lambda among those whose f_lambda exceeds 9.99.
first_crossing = 7764 Angstrom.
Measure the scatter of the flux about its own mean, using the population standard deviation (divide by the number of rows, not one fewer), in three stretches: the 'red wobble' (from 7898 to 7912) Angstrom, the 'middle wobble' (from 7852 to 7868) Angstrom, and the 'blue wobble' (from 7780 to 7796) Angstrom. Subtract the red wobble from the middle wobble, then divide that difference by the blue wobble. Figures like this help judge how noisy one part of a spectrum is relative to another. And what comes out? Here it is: 1.4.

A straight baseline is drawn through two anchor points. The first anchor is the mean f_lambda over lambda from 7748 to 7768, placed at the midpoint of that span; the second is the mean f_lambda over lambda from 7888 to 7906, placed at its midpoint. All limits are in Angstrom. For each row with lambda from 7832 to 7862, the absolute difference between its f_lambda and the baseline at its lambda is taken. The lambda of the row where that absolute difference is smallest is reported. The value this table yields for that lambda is 7857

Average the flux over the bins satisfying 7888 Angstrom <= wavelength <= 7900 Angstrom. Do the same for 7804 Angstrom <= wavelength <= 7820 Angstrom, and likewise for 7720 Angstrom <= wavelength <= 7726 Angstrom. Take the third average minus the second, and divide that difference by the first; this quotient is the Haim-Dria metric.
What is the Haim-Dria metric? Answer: -0.010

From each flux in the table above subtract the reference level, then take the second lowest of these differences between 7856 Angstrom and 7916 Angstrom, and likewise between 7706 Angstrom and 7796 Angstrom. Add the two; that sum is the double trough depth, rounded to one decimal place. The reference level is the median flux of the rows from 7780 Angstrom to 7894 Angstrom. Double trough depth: -1.2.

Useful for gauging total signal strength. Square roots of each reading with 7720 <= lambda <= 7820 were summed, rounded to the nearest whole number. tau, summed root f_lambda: 105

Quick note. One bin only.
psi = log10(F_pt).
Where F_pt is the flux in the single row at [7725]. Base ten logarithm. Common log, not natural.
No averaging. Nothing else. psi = 1.01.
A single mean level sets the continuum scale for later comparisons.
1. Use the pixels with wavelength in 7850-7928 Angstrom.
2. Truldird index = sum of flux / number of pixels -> 9.8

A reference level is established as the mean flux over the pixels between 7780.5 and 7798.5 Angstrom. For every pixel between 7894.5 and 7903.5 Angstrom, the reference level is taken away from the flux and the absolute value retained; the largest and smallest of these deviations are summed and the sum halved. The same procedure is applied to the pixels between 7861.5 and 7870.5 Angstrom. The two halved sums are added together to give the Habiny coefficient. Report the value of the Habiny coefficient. 1.0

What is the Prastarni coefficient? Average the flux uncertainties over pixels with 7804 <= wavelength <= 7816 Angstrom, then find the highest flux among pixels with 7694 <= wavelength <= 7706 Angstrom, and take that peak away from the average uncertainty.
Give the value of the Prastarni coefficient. -10.5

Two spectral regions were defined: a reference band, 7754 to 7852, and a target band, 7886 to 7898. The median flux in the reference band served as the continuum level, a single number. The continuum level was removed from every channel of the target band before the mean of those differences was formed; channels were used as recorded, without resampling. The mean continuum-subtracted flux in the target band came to -0.6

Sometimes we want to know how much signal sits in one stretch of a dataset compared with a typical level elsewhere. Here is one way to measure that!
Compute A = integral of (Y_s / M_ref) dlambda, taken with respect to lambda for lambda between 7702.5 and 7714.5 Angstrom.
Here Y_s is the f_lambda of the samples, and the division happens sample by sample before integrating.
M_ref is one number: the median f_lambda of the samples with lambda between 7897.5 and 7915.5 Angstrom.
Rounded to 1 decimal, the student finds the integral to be 12.7 Angstrom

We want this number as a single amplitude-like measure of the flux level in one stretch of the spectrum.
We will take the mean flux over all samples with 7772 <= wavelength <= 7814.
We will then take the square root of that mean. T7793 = 3.18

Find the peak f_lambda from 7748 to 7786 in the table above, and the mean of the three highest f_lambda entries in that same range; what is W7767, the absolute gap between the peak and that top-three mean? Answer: 0.37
